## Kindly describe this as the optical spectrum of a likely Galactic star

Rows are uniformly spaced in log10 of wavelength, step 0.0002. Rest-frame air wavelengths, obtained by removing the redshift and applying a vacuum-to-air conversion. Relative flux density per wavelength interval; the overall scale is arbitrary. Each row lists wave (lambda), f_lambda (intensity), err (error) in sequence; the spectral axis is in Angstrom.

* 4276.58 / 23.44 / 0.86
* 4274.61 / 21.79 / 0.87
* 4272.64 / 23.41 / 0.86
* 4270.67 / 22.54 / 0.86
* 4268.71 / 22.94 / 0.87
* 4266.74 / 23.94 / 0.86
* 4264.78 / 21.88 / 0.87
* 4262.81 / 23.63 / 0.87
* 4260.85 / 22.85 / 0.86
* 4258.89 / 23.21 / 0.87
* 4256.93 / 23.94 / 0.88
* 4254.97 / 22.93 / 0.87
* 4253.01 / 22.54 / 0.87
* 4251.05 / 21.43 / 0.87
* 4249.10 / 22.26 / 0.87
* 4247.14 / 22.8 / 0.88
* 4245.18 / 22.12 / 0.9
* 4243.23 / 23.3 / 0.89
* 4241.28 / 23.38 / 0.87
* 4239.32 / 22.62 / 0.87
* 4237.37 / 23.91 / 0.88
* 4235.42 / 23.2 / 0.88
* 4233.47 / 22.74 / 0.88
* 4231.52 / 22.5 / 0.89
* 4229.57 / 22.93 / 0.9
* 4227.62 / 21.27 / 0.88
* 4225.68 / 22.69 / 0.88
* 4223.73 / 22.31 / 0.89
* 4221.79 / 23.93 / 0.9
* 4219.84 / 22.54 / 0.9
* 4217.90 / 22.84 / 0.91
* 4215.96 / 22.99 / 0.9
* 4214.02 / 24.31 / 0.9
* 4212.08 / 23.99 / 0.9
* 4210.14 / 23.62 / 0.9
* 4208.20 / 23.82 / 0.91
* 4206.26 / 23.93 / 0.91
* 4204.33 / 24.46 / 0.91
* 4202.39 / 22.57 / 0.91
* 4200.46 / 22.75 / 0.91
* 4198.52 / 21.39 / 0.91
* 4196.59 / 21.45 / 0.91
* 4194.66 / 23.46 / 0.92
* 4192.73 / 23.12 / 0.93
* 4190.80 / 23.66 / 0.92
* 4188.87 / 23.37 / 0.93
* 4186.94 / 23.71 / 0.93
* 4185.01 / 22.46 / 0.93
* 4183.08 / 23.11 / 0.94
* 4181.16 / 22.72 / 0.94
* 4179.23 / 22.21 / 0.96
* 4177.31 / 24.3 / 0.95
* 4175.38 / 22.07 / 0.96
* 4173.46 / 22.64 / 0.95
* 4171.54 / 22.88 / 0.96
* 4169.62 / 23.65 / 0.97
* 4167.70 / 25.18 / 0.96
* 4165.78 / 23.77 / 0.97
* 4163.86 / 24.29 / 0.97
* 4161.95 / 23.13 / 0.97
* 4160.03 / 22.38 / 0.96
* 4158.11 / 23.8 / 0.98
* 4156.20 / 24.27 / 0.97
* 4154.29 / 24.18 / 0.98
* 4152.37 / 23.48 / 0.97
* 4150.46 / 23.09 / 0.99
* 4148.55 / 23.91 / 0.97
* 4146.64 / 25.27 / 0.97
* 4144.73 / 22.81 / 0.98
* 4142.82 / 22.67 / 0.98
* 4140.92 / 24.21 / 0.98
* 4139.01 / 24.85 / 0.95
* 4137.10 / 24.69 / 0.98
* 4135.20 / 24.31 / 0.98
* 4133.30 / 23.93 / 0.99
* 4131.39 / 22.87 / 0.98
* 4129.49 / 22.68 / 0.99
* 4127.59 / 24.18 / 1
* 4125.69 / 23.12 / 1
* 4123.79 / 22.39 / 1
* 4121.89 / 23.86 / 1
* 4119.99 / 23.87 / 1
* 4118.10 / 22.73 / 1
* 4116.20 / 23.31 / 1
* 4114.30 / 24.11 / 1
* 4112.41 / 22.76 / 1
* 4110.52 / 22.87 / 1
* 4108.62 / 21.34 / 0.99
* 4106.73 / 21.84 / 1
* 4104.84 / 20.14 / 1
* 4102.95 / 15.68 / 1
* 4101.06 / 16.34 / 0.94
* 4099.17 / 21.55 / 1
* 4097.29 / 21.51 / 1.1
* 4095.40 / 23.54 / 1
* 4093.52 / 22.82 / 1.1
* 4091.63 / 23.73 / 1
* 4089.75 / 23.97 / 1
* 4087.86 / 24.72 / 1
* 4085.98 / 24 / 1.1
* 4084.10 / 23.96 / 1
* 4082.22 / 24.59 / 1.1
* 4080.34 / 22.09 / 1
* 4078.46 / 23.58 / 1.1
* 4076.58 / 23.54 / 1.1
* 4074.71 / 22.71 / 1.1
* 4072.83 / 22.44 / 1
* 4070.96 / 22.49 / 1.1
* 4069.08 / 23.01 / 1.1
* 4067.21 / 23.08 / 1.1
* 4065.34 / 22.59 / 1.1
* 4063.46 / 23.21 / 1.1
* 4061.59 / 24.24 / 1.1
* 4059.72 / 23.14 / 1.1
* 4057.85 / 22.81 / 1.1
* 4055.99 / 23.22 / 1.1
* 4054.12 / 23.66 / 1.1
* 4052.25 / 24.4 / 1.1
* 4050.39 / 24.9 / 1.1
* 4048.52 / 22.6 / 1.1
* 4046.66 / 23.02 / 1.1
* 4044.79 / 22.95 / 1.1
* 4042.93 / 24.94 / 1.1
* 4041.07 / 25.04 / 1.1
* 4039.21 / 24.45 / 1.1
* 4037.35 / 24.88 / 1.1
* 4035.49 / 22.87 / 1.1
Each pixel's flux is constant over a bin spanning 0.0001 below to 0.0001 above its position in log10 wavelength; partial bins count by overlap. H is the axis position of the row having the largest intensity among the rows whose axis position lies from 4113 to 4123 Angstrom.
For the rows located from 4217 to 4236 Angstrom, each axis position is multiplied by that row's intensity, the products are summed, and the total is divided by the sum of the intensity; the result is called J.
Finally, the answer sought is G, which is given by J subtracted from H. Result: -112.3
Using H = 4114.30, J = 4226.6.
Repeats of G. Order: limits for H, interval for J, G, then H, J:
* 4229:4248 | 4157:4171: 73.4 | 4237.37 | 4163.9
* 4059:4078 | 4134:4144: -77.4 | 4061.59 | 4139.0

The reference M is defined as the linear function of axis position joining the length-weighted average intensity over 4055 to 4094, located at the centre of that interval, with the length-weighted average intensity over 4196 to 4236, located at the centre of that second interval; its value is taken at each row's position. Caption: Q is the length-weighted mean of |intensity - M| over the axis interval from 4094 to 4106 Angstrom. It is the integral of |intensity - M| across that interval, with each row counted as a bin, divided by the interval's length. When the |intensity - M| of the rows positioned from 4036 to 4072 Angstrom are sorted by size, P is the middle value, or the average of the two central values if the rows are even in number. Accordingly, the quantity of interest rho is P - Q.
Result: -2.64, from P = 0.769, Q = 3.41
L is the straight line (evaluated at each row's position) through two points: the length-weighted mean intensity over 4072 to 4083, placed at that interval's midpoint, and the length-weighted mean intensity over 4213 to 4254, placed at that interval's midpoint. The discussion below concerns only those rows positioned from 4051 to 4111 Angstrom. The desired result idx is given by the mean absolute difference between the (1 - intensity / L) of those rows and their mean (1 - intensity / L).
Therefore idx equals 0.055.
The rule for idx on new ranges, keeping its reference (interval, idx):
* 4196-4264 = 0.029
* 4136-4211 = 0.033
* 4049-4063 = 0.027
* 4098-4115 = 0.097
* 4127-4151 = 0.033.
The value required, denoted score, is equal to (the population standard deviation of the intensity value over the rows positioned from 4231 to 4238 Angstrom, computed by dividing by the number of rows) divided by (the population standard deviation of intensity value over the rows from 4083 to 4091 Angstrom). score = 1.7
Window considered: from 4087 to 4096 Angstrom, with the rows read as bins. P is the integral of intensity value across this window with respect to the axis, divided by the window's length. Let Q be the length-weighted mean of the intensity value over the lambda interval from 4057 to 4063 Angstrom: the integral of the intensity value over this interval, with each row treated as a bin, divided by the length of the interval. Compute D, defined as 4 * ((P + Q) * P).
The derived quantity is 4478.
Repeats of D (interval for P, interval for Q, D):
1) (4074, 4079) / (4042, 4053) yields 4389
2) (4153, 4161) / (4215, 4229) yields 4375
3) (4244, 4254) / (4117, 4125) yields 4047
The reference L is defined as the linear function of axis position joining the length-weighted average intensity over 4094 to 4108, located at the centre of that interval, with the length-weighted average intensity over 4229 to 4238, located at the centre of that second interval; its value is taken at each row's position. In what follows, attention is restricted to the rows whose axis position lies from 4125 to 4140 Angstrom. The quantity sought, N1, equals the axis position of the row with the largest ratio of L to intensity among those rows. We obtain 4129.49 Angstrom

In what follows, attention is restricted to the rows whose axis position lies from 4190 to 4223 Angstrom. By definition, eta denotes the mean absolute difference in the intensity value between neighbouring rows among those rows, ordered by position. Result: 0.69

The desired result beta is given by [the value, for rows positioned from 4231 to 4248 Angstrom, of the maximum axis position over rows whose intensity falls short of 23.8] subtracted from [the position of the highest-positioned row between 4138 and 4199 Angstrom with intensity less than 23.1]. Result -48.6 Angstrom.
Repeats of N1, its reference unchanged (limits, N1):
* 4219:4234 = 4227.62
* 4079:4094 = 4080.34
